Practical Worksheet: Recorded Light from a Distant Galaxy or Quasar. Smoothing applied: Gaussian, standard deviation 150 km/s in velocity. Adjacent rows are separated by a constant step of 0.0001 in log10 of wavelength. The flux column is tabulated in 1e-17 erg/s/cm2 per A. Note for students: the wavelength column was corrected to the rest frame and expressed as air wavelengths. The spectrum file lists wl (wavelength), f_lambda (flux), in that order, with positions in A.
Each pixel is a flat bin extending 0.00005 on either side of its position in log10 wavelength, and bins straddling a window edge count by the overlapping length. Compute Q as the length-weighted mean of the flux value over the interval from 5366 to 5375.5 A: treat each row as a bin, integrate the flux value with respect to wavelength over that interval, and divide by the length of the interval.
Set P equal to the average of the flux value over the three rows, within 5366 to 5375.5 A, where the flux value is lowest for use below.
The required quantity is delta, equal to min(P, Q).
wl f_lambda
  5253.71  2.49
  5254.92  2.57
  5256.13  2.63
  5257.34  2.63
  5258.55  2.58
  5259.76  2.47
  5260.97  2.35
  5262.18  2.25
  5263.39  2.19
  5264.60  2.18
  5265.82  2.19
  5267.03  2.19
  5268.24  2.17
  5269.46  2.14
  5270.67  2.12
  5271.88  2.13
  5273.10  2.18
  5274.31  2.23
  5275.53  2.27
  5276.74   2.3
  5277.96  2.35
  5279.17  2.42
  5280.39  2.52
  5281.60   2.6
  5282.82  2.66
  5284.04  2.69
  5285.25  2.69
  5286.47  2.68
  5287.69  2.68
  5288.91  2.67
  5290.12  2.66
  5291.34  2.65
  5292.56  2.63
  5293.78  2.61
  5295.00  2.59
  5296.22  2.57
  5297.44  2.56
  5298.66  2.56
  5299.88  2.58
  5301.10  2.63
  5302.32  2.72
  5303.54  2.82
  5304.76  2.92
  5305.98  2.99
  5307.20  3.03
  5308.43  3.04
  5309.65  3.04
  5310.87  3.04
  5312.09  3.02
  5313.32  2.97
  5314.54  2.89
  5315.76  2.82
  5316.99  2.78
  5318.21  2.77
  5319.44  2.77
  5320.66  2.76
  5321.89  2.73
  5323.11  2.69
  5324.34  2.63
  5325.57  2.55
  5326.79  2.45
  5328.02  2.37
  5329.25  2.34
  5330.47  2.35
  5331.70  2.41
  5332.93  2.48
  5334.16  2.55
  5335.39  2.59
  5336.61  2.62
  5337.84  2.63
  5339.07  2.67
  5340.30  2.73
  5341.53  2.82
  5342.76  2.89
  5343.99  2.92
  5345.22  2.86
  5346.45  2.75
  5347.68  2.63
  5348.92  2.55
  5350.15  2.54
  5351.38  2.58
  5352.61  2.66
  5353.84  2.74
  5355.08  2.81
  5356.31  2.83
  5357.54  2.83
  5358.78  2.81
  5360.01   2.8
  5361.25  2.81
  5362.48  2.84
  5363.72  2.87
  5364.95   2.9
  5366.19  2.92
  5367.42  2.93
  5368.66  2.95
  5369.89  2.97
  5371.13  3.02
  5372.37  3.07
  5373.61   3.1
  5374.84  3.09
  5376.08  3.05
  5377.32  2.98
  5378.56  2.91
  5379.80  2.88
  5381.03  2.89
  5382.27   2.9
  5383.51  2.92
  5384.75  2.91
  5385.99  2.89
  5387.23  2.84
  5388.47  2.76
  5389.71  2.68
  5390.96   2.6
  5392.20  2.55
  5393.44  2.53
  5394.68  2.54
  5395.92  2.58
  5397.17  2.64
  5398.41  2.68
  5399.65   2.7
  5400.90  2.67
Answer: 2.9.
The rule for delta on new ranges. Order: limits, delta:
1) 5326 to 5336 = 2.4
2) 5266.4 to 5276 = 2.1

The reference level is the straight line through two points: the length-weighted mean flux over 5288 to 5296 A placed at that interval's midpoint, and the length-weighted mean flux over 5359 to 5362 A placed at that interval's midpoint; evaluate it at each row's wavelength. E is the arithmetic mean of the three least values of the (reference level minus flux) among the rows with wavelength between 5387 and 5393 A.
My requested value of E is 0.12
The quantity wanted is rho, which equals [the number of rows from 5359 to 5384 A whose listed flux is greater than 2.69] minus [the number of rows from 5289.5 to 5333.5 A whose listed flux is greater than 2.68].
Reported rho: 2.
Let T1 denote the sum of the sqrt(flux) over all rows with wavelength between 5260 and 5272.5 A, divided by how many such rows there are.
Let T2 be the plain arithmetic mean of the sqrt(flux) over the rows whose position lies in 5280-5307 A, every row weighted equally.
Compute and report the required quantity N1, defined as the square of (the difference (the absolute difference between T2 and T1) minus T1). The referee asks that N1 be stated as 1.8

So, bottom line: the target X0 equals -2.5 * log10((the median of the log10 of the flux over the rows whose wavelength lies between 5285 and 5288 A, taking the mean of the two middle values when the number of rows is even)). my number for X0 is 0.92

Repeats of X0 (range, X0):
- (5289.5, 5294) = 0.94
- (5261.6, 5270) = 1.17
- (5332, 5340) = 0.95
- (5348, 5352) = 0.98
